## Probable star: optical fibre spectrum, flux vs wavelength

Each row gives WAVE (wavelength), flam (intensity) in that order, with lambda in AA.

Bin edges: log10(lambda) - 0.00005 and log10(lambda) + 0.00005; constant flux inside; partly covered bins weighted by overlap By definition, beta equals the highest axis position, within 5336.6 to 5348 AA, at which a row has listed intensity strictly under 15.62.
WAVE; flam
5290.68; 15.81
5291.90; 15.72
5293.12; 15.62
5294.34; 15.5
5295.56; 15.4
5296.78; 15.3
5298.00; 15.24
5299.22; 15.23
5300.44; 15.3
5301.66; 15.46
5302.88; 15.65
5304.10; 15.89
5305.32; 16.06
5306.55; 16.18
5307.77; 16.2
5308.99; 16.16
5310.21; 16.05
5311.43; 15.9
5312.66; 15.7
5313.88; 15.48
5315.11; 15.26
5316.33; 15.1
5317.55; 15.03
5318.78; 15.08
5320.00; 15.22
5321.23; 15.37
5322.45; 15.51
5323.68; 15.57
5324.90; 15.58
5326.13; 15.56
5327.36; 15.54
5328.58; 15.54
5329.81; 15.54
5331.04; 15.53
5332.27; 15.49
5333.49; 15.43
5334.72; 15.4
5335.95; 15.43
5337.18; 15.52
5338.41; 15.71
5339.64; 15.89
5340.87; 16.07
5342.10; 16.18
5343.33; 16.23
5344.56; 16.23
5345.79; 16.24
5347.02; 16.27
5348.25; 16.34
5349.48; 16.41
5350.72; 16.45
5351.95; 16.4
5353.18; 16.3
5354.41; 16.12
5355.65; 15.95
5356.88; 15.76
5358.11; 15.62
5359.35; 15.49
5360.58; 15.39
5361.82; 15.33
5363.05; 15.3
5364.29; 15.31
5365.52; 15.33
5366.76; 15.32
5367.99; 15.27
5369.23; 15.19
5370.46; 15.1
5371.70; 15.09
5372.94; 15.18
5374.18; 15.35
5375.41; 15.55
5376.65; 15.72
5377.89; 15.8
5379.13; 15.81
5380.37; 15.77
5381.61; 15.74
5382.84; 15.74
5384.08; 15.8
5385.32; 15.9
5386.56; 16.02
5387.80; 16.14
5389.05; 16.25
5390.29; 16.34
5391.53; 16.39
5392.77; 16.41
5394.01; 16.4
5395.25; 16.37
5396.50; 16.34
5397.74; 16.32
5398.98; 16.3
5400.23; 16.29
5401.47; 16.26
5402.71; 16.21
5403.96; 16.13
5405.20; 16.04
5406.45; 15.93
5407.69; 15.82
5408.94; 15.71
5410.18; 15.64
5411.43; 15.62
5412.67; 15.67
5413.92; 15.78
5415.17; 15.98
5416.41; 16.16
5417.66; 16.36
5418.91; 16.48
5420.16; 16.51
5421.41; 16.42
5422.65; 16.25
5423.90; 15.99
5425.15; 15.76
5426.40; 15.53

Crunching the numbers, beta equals 5337.18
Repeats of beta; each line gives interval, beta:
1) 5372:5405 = 5375.41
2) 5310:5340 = 5337.18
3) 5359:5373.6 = 5372.94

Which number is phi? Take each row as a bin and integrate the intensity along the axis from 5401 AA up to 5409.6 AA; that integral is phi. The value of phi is 138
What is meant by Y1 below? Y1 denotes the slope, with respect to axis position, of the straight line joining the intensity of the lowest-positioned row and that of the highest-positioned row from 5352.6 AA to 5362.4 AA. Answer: -0.11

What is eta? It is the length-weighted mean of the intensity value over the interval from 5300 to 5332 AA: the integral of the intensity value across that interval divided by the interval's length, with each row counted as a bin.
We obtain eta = 15.59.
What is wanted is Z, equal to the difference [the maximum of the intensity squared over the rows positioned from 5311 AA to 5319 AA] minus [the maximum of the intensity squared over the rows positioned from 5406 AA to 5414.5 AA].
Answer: -1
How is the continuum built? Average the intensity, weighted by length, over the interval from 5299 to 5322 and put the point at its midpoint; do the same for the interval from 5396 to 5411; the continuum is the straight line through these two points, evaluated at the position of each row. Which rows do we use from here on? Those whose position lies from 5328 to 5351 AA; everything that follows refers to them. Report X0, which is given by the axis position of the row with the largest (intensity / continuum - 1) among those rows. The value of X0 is 5350.72 AA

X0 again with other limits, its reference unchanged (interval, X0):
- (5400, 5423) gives 5420.16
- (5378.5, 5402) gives 5392.77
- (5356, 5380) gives 5356.88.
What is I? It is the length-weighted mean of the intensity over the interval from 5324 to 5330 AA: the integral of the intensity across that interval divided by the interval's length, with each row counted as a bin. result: 15.6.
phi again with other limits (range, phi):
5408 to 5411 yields 47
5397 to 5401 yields 65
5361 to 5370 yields 138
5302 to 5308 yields 96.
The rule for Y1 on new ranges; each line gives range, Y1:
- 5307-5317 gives -0.13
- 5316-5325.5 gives 0.06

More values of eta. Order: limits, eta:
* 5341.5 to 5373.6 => 15.76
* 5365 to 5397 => 15.78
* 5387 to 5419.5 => 16.12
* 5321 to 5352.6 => 15.83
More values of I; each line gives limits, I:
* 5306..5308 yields 16.2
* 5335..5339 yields 15.5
